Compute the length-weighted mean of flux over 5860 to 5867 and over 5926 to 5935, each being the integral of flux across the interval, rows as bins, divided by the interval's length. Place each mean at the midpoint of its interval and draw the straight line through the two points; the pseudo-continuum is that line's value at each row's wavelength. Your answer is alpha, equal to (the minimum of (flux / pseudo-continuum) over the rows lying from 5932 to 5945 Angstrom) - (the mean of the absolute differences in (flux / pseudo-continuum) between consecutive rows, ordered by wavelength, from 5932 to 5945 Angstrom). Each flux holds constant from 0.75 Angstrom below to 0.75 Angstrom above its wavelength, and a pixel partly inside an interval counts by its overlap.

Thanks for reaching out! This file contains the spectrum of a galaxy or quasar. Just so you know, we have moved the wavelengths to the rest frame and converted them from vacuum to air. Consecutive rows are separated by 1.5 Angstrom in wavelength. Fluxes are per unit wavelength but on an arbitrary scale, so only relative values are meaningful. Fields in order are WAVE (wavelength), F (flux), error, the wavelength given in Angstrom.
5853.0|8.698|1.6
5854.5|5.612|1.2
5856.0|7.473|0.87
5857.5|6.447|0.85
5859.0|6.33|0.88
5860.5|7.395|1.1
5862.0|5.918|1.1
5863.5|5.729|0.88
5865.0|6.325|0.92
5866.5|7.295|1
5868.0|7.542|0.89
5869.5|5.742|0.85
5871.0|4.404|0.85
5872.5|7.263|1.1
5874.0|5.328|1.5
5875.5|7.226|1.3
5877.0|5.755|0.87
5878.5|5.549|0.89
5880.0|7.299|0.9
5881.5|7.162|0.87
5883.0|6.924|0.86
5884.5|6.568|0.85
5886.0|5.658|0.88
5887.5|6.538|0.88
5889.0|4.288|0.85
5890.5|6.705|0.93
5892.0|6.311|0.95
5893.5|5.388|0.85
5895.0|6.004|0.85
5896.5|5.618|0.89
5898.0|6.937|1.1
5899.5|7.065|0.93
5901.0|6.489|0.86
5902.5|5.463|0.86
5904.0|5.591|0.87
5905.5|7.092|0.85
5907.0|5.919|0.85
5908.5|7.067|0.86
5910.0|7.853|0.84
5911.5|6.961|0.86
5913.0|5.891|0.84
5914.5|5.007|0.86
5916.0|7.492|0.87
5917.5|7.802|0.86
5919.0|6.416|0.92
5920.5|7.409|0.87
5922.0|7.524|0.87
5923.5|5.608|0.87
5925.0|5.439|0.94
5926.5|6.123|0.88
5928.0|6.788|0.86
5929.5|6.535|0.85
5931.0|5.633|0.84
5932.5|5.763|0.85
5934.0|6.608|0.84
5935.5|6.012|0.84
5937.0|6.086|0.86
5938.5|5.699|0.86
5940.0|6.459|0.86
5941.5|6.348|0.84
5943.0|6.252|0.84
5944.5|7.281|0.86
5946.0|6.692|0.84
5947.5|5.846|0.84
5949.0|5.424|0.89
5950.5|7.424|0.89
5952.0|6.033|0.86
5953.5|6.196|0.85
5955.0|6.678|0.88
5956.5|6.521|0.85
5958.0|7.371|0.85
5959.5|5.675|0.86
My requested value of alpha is 0.8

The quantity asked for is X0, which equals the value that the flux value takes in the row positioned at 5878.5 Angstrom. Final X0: 5.549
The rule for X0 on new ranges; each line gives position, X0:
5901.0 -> 6.489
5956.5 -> 6.521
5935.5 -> 6.012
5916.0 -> 7.492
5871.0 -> 4.404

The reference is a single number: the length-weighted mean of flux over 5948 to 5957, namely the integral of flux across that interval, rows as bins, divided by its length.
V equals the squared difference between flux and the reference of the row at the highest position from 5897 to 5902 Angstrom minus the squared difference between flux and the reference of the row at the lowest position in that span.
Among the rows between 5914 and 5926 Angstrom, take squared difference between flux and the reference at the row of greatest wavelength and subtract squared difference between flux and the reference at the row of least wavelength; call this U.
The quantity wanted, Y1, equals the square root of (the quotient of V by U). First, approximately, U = -0.98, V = -0.32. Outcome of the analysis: 0.6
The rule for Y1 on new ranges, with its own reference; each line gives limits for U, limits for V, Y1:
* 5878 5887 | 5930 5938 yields 1.7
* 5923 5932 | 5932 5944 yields 3.1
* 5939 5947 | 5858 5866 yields 0.1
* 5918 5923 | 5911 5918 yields 1.1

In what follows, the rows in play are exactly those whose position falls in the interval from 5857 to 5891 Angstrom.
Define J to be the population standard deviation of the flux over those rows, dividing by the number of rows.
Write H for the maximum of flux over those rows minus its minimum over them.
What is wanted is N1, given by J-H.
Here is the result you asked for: -2.4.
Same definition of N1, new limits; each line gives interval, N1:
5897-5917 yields -2.0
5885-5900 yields -2.0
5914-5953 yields -2.1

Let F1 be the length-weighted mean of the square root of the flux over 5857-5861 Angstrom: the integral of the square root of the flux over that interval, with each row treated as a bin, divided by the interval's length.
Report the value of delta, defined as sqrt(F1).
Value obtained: 1.61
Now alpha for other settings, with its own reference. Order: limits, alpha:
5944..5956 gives 0.7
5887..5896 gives 0.5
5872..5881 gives 0.6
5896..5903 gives 0.7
